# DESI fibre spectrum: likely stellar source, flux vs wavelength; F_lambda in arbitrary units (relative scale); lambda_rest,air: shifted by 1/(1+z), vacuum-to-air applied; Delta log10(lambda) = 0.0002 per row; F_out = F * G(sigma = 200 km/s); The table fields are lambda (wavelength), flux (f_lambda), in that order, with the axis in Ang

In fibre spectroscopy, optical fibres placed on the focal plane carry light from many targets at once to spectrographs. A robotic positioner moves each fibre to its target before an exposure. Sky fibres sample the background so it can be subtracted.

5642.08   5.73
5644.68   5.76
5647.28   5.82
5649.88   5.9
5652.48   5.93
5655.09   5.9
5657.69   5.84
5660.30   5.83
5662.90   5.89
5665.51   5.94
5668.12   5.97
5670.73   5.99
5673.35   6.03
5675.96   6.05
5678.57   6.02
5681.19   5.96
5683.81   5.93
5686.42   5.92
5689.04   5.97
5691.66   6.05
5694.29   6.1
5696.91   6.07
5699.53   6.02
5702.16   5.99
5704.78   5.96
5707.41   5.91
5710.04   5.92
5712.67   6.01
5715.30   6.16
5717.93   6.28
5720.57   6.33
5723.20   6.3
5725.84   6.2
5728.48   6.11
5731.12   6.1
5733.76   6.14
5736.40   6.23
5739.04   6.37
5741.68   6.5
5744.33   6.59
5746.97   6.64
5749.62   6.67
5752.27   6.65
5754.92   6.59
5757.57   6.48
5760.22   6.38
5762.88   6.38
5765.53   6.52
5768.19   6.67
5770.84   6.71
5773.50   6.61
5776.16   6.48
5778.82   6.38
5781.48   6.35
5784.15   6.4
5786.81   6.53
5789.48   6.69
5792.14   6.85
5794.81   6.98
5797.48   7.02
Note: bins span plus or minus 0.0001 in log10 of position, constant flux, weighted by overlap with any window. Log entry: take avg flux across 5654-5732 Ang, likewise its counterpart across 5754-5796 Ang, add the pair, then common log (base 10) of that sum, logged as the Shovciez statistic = 1.10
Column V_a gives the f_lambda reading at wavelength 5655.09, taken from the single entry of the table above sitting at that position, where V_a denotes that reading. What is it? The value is 5.9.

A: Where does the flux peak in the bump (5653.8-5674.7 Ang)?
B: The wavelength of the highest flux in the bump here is 5673.35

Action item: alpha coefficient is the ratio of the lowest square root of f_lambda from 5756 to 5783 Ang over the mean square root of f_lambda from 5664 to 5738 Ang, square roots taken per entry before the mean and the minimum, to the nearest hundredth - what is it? 1.02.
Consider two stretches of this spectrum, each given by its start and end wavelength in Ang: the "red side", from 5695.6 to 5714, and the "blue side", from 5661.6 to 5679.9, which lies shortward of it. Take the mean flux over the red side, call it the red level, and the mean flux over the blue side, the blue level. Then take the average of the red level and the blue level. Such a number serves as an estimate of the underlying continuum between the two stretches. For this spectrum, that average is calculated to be 5.98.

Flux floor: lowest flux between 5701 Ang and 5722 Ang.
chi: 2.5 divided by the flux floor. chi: 0.423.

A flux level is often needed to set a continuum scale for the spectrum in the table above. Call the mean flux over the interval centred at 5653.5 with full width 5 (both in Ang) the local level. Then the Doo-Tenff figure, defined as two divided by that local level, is 0.338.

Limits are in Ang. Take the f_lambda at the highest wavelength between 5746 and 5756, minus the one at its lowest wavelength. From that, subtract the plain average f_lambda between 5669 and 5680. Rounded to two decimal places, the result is -6.07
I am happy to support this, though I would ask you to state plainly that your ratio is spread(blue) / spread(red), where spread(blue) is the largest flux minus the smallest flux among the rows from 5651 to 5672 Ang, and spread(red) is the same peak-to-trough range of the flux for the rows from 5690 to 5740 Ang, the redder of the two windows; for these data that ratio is 0.35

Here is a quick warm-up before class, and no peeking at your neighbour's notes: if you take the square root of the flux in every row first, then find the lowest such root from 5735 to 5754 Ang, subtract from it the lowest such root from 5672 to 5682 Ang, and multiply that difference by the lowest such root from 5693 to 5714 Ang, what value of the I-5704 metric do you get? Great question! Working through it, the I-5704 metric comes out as 0.13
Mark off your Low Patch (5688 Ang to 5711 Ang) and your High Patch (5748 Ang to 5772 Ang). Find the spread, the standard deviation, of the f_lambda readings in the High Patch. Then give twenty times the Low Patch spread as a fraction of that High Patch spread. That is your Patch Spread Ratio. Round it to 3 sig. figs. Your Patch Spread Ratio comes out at 10.4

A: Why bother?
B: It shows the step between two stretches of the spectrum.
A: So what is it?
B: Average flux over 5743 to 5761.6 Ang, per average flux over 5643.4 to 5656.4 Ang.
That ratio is 1.12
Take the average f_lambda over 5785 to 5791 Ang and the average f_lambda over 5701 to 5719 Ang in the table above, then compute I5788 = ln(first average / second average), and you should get 0.091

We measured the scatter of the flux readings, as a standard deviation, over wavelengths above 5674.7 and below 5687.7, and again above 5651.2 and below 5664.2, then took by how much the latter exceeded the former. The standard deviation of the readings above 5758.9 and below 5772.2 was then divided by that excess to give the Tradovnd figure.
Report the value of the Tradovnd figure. -10.6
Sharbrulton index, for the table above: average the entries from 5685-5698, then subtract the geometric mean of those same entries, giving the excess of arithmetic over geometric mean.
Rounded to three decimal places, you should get 0.000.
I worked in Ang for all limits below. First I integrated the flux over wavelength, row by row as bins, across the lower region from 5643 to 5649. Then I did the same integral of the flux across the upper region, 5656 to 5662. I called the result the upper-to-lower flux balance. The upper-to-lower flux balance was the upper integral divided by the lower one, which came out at 1.0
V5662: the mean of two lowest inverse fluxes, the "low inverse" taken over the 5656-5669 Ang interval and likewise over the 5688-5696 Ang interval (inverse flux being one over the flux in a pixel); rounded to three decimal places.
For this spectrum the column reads 0.166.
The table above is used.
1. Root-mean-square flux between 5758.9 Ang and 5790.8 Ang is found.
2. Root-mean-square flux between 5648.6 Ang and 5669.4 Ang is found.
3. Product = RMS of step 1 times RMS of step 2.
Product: 38.41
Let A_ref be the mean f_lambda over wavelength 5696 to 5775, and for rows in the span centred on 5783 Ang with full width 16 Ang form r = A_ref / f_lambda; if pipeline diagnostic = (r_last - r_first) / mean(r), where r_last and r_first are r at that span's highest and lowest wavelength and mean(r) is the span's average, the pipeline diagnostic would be -0.031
